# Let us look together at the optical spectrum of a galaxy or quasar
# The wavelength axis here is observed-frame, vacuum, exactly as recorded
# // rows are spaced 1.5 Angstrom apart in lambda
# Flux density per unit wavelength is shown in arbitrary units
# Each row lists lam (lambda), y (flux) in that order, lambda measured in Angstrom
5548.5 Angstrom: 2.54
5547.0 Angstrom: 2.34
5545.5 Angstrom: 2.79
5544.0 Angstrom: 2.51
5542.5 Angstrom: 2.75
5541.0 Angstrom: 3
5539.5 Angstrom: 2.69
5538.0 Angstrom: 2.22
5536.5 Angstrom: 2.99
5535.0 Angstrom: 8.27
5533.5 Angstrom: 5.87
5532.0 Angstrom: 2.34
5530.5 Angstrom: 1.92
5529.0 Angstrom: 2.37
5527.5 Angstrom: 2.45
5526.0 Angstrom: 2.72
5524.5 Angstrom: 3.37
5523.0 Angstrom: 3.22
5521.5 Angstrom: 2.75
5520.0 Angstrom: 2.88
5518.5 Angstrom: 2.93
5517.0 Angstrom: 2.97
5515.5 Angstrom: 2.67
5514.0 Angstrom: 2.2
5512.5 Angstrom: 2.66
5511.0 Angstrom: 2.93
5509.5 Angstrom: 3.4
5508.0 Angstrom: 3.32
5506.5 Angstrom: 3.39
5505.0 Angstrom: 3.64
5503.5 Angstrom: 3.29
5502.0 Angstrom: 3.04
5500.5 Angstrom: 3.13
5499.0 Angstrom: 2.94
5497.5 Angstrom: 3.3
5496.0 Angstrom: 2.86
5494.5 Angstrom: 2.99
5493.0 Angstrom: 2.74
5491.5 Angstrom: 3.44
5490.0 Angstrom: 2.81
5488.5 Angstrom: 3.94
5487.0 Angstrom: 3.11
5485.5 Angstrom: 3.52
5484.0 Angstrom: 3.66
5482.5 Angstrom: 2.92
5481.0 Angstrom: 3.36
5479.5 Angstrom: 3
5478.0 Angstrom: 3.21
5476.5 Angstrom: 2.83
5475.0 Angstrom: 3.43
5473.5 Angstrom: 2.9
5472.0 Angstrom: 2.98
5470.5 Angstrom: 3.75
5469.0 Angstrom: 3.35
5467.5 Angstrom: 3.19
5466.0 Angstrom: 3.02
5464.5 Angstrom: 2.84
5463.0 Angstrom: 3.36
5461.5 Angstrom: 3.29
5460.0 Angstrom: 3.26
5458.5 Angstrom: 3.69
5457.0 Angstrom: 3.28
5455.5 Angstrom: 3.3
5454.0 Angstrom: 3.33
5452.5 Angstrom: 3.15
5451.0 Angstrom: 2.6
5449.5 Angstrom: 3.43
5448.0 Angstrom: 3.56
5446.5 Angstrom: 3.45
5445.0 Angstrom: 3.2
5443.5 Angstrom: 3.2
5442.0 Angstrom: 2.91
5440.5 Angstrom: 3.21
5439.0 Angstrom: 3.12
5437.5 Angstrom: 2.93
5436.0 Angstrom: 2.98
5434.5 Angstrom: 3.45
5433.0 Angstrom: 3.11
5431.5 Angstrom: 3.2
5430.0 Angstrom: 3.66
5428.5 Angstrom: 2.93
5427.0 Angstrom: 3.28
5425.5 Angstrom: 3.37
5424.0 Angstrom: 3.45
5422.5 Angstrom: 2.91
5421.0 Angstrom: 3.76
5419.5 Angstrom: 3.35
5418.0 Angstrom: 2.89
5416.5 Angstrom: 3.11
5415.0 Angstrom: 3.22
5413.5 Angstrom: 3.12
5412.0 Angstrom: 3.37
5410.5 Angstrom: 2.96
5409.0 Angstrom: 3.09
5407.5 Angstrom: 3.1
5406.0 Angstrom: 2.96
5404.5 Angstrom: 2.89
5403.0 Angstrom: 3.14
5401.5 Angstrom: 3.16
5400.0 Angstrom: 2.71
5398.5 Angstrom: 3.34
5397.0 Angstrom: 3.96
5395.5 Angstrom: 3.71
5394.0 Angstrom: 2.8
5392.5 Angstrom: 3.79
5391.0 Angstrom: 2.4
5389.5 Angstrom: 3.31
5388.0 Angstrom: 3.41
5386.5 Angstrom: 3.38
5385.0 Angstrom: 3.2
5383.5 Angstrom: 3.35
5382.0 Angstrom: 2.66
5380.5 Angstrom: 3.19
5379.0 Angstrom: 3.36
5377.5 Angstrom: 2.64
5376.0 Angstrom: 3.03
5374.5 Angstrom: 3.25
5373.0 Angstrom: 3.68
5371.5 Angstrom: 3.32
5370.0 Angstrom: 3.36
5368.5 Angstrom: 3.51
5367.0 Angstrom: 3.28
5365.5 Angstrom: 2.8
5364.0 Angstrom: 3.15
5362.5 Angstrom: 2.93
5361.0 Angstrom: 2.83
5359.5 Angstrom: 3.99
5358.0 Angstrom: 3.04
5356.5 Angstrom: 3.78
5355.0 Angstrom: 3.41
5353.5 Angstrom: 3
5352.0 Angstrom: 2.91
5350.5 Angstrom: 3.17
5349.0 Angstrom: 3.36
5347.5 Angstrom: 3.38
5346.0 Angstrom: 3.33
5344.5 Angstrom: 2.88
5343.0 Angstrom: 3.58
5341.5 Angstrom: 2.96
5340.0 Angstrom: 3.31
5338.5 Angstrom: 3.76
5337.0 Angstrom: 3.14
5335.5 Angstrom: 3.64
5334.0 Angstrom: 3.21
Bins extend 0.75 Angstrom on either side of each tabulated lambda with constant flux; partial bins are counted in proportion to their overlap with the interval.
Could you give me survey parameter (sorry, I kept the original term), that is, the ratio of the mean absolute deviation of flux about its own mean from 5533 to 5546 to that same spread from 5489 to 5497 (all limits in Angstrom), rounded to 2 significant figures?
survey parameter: 7.6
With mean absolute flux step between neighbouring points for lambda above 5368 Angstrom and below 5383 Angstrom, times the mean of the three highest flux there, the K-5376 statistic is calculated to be 1.18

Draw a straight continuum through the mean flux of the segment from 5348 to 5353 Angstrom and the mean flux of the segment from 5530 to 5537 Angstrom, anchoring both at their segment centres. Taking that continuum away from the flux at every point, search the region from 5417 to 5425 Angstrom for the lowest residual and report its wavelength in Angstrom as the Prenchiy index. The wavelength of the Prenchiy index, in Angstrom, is 5422.5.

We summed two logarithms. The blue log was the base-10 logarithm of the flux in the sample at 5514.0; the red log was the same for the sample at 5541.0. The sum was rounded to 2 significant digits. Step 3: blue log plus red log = 0.82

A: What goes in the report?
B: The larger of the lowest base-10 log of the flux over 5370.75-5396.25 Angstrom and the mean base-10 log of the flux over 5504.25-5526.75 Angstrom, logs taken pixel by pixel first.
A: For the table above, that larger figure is 0.474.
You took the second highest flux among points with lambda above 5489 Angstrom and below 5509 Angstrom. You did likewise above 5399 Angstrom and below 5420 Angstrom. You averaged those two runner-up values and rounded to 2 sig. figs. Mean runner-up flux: 3.4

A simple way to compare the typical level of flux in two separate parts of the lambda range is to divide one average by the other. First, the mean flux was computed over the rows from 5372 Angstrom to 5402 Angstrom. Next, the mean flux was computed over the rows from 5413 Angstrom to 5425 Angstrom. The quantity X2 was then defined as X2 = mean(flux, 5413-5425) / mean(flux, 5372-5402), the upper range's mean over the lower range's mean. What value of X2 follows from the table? 1.00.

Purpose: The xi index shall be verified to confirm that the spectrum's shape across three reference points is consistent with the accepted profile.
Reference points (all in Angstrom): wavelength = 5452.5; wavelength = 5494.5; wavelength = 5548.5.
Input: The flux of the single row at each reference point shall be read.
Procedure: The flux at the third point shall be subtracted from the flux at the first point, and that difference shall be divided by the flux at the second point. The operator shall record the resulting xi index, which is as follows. 0.20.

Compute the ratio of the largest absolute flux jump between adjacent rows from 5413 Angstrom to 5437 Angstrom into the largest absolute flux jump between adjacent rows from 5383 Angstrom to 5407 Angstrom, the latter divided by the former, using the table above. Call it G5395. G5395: 1.6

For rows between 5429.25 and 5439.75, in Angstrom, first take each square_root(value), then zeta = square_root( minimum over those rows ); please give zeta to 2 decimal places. 1.31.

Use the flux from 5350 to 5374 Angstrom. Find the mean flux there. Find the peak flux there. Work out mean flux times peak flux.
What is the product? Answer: 13.0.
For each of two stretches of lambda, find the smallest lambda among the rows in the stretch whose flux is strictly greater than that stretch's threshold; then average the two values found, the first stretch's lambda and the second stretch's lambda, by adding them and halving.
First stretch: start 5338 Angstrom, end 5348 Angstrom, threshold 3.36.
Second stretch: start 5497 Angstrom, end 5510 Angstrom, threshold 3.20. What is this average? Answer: 5418.0 Angstrom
